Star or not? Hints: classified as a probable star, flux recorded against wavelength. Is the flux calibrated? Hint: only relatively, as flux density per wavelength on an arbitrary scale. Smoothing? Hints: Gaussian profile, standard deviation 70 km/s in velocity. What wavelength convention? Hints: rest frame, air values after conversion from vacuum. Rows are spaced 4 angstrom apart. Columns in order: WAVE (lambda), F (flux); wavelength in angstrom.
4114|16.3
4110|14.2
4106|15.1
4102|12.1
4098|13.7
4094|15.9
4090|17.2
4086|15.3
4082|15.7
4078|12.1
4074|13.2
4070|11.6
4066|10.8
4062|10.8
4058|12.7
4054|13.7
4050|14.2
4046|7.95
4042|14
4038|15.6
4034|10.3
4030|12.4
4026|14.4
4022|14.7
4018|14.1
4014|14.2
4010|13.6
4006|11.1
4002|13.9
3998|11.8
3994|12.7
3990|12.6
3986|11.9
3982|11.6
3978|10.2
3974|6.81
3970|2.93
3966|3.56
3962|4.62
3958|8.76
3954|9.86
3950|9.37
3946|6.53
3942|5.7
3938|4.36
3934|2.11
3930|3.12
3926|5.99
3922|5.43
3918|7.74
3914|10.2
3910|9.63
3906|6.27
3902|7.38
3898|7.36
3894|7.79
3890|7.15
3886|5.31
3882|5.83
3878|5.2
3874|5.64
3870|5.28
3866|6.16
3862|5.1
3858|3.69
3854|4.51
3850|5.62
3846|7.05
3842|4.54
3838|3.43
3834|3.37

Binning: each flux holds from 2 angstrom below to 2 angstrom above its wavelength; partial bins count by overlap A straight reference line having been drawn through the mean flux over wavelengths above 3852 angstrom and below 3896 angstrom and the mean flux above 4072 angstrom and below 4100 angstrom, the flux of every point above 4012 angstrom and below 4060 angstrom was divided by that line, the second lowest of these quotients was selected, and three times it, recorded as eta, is 2.47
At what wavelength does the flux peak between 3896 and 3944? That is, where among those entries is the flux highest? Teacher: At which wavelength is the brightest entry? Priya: 3914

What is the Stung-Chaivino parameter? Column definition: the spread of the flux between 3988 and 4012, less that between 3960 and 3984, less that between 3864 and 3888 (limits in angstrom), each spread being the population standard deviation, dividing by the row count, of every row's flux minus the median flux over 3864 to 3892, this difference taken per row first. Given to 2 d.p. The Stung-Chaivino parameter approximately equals -2.66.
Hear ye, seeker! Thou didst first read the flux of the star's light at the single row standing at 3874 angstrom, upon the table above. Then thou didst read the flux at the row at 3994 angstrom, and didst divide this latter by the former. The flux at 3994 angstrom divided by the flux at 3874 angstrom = 2.3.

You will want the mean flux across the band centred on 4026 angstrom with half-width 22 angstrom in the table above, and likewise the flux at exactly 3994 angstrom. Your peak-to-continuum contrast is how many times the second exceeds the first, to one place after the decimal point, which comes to 1.0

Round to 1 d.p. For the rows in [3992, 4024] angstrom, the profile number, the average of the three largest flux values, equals 14.3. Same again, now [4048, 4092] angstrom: 16.1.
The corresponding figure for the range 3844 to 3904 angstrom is 7.5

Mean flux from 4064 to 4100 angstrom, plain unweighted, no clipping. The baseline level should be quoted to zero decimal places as 14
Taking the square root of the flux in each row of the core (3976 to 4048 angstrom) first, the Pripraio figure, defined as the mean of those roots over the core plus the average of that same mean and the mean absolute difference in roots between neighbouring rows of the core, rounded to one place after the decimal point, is 5.4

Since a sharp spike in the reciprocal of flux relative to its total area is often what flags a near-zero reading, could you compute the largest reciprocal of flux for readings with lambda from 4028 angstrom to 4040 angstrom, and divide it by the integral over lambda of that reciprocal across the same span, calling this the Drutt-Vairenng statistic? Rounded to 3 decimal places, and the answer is 0.100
